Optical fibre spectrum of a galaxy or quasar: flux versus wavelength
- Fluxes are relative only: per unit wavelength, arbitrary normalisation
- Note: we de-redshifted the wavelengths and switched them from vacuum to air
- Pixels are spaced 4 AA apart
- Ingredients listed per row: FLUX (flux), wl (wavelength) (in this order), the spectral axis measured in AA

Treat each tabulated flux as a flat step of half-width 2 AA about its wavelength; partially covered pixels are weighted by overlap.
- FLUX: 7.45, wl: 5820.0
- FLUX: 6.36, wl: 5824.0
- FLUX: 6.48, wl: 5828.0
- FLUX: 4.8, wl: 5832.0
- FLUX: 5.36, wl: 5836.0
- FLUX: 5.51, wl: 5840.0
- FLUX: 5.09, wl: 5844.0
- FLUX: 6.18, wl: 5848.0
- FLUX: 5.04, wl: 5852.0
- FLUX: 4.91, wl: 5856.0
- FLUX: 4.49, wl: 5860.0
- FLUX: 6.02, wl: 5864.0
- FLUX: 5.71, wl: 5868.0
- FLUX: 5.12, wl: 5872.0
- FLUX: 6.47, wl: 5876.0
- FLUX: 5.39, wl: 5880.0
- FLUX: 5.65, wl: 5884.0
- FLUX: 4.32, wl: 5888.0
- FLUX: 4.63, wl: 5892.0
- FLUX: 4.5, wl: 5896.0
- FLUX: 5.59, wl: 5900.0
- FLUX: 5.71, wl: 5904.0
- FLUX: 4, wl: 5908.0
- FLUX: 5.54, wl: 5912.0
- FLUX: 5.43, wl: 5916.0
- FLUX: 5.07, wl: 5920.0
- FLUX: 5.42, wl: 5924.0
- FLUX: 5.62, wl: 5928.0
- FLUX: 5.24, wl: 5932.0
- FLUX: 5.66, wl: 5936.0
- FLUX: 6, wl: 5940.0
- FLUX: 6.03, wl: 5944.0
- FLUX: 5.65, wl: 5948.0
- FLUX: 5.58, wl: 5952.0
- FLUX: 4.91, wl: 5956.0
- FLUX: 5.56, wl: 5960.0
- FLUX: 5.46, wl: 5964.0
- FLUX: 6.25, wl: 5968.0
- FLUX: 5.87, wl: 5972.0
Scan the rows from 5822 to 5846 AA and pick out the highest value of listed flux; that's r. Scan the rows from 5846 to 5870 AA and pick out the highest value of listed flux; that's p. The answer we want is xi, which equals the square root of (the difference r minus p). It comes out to 0.5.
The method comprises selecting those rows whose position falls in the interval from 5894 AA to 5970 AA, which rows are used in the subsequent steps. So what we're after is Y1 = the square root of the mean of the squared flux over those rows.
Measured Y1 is 5.46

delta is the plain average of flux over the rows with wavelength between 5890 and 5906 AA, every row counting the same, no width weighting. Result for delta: 5.11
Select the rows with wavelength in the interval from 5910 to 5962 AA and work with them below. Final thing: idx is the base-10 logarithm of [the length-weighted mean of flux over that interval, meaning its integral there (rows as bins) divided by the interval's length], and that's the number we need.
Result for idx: 0.742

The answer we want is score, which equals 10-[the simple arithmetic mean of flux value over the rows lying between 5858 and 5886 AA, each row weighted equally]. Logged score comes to 4.45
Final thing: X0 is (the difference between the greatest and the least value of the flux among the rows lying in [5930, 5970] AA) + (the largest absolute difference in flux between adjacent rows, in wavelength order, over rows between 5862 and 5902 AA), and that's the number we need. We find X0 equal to 2.7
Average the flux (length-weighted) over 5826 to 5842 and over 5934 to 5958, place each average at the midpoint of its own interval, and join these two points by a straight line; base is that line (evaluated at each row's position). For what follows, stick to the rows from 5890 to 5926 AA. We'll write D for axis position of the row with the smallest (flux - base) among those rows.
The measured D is 5908.0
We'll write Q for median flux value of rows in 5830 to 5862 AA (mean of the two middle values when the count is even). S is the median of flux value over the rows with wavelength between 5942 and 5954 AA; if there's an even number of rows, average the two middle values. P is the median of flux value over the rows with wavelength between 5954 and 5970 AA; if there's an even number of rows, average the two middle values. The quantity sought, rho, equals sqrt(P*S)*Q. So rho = 28.3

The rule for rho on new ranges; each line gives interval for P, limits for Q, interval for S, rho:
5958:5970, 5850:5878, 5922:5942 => 28.6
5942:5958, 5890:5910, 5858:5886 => 26.1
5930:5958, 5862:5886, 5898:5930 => 31.6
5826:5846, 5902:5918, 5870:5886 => 29.8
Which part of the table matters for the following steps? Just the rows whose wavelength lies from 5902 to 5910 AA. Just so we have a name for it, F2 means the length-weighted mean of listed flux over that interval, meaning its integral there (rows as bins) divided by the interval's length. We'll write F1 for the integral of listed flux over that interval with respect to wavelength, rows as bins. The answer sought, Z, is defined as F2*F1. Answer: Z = 189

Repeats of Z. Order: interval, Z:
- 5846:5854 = 252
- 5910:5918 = 241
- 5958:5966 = 243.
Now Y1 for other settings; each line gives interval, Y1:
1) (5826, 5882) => 5.50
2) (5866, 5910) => 5.24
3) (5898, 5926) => 5.28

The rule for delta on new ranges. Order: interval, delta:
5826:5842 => 5.54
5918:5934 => 5.34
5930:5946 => 5.73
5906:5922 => 5.01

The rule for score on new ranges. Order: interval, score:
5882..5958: 4.71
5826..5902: 4.67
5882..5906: 4.93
